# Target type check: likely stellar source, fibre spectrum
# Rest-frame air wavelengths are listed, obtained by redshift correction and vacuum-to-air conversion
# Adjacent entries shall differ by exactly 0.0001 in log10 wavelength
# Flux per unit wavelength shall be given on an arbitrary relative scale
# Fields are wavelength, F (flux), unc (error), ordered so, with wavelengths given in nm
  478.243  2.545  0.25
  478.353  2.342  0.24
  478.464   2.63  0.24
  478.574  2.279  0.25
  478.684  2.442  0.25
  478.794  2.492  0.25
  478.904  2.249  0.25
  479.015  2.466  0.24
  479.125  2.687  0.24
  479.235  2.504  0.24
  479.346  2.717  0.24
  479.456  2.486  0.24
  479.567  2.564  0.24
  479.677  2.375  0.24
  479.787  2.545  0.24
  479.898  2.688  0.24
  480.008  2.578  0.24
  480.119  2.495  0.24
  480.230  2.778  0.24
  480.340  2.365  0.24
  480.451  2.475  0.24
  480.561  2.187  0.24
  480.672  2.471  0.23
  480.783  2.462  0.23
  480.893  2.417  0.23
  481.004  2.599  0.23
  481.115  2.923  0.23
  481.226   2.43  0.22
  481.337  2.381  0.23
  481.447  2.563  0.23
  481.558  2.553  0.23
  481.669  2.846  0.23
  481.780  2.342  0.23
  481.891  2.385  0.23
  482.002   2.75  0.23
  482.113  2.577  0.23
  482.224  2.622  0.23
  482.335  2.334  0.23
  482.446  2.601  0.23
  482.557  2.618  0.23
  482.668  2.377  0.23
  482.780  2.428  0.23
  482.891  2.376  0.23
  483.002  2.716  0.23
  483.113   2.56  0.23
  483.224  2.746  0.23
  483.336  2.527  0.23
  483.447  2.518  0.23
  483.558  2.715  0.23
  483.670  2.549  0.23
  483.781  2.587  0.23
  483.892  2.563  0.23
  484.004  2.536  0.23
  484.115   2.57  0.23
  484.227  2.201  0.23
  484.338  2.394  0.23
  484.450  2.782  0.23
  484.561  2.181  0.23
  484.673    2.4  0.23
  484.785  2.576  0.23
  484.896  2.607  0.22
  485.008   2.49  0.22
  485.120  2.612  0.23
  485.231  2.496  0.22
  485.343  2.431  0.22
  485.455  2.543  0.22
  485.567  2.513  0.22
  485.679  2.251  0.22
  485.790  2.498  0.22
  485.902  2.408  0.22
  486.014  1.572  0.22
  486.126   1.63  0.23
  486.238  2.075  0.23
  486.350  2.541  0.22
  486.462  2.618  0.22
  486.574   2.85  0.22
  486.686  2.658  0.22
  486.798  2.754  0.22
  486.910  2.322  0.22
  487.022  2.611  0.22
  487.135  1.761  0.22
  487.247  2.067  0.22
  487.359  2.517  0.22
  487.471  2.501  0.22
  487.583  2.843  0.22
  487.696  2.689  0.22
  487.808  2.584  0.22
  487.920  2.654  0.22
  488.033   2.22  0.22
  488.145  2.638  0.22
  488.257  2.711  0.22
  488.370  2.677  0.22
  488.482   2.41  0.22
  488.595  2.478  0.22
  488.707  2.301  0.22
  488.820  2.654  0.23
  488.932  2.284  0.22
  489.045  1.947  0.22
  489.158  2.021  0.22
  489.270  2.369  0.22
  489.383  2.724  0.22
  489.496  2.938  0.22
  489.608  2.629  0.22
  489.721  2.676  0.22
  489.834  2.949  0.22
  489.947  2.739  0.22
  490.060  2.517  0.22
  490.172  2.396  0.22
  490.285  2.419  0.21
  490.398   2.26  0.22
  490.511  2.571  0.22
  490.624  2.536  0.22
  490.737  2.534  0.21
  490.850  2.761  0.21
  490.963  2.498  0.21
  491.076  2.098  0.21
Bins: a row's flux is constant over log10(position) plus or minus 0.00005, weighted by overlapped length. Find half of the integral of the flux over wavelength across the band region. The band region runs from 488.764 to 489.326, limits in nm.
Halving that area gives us 0.63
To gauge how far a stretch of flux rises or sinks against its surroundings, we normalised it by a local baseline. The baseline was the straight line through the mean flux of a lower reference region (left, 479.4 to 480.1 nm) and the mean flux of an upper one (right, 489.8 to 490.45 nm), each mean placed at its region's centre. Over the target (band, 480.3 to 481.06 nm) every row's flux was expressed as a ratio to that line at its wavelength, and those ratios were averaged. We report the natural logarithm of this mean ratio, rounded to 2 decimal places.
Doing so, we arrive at -0.05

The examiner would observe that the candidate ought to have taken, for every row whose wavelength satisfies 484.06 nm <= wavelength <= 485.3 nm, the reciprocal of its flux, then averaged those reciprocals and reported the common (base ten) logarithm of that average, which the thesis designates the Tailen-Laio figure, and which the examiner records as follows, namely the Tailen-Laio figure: -0.393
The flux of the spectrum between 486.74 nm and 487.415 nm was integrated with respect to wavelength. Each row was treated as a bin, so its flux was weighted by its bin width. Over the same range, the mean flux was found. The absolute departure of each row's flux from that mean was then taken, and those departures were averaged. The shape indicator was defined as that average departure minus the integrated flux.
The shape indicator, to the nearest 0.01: -1.29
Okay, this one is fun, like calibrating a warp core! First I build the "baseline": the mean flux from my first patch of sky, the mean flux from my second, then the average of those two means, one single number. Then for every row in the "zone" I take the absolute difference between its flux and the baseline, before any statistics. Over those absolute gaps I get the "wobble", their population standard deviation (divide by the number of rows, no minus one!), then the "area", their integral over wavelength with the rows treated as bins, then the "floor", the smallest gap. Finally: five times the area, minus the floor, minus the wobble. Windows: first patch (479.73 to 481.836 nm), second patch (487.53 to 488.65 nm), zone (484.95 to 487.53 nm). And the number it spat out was 2.9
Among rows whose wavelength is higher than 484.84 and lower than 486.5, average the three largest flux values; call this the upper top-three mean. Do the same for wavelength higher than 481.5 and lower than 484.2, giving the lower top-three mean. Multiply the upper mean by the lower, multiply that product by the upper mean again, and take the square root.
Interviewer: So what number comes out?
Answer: 4.36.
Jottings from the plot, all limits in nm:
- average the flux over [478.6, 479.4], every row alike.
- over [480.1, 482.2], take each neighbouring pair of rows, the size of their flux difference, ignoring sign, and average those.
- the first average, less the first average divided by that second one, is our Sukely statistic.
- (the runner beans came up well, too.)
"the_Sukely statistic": -8.6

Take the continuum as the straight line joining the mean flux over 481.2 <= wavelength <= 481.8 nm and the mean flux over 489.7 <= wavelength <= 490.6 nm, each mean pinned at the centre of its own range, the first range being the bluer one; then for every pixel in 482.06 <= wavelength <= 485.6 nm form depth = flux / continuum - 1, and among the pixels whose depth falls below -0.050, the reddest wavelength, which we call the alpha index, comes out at 484.673 nm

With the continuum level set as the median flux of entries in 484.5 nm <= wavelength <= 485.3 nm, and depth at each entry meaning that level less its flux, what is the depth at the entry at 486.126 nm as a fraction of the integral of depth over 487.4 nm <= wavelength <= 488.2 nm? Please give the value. -12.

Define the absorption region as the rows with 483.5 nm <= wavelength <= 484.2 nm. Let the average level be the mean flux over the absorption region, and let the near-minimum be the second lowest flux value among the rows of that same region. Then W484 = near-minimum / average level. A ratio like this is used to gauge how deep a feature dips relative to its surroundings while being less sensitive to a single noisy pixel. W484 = 0.99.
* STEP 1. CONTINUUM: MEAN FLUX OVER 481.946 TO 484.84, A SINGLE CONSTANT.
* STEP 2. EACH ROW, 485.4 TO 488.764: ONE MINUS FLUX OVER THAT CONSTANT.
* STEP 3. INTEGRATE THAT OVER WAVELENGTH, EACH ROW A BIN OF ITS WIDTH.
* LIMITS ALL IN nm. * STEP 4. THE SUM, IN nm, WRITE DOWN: 0.134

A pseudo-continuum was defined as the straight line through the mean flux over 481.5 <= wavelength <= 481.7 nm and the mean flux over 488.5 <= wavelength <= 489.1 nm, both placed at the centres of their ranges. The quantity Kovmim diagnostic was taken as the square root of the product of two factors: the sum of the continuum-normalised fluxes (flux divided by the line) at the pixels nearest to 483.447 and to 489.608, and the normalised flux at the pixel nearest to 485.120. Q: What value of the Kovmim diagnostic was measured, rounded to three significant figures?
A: 1.48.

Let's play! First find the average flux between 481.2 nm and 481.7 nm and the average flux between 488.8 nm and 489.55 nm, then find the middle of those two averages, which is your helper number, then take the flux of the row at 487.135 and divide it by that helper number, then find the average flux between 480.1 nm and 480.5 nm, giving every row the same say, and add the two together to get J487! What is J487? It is 3.24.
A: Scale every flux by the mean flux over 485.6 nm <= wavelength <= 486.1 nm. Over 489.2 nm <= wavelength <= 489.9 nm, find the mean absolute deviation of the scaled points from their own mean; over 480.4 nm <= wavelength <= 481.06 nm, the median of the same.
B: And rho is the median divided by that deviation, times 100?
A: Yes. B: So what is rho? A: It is 1579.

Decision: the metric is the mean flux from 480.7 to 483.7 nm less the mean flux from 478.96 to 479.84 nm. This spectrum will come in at 0.01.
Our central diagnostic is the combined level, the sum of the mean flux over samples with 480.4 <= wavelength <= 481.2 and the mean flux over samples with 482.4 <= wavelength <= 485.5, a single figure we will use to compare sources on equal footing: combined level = 5.03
